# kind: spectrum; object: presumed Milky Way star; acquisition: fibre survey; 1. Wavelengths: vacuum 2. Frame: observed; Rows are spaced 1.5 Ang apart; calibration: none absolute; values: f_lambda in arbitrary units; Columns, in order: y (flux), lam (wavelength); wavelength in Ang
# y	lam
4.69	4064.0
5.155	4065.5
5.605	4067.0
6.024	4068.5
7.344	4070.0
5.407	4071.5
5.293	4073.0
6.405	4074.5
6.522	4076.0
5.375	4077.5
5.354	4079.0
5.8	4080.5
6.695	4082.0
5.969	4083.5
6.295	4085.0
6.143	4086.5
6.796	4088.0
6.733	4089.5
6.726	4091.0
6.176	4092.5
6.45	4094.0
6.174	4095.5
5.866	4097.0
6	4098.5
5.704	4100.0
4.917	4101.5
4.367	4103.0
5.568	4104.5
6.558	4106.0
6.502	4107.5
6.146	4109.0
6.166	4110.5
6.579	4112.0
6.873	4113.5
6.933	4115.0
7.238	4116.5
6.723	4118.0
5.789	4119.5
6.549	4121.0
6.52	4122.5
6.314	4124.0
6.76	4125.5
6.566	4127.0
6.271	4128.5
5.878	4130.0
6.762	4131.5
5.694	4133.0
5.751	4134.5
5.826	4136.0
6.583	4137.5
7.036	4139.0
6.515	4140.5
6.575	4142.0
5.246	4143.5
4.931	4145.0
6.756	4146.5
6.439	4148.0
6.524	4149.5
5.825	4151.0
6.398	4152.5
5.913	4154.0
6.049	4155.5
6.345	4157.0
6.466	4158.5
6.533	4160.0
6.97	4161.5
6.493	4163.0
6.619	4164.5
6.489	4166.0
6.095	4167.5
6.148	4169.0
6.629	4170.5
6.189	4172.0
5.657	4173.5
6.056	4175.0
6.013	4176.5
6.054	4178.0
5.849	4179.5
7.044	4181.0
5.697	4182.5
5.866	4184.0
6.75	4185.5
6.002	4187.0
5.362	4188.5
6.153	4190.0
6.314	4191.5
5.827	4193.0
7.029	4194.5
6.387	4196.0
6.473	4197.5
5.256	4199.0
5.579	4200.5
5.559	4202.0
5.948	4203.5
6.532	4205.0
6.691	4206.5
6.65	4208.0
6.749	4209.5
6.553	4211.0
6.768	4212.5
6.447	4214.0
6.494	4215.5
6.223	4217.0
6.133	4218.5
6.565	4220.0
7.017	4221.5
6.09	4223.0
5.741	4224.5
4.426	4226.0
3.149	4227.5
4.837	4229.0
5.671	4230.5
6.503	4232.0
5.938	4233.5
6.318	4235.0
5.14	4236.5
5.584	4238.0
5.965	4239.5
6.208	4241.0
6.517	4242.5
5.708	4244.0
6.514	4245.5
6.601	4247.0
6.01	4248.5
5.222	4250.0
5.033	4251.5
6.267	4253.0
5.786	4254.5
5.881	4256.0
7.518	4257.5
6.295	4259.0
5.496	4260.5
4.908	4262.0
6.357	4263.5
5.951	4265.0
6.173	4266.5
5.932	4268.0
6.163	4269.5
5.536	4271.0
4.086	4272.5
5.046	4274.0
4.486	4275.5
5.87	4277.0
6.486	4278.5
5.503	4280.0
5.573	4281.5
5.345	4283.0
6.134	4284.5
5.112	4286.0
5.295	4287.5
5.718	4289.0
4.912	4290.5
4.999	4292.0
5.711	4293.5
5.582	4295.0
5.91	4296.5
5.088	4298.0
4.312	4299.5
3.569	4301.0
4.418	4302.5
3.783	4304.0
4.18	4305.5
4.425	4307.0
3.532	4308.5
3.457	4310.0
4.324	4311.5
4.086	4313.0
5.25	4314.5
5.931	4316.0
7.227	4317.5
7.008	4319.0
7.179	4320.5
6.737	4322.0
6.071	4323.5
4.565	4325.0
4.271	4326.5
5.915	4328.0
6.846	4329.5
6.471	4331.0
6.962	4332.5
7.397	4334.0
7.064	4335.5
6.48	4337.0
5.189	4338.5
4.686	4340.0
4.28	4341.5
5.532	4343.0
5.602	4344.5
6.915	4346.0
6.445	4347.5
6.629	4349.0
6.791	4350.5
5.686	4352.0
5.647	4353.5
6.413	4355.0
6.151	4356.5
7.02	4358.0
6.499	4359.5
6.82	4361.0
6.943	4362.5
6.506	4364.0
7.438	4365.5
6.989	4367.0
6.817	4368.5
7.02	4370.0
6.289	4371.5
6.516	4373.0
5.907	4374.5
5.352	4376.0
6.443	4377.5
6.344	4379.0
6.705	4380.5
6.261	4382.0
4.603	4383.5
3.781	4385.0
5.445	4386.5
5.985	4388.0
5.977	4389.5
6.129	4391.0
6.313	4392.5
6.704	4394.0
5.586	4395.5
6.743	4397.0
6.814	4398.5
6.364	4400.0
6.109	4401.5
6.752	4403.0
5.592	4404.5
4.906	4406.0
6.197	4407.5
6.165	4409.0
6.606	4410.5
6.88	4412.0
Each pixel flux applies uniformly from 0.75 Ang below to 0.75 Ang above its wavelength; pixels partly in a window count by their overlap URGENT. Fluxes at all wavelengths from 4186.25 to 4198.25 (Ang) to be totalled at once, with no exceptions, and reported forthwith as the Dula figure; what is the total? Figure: 50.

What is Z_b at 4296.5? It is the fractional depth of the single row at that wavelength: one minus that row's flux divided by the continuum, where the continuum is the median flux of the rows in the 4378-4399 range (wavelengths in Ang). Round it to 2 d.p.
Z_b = 0.05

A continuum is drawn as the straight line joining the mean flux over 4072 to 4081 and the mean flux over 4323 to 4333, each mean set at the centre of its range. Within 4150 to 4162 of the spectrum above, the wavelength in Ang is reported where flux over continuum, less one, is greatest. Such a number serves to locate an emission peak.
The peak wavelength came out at 4161.5 Ang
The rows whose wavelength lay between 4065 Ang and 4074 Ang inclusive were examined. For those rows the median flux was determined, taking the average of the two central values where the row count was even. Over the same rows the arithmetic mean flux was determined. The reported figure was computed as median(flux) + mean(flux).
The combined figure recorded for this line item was 11.3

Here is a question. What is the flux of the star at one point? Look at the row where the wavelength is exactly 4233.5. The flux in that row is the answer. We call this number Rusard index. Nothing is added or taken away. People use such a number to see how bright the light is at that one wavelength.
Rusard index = 5.938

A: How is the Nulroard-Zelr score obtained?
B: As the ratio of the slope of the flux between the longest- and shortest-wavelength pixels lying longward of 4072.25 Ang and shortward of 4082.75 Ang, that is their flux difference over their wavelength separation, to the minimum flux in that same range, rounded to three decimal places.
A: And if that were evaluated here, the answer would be 0.029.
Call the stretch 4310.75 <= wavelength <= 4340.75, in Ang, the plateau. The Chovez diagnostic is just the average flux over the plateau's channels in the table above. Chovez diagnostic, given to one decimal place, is 6.0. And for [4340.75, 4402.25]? 6.2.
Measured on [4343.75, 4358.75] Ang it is 6.3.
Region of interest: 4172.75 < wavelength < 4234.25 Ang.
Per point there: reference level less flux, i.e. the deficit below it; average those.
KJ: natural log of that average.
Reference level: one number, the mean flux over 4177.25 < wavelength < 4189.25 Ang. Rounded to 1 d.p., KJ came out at -3.6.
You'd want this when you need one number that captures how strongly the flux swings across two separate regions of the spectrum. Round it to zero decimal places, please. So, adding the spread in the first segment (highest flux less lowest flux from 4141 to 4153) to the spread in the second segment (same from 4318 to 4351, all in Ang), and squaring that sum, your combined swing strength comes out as 25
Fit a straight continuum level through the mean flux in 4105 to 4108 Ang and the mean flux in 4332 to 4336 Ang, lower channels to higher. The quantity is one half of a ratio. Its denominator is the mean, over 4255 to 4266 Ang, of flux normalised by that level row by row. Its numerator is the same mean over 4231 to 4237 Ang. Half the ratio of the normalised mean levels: 0.50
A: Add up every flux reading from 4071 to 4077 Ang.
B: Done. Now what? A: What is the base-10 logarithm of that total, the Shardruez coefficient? 1.37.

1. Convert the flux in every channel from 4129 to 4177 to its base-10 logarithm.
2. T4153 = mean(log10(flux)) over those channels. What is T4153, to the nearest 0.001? 0.793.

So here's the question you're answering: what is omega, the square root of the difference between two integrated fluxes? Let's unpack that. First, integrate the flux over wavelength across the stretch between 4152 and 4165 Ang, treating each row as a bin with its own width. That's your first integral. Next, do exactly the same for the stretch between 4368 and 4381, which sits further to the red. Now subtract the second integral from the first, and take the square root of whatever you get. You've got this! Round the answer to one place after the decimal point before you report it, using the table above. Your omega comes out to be 0.8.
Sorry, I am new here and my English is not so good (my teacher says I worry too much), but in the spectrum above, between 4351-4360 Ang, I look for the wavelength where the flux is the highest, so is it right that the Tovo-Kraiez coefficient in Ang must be 4358.0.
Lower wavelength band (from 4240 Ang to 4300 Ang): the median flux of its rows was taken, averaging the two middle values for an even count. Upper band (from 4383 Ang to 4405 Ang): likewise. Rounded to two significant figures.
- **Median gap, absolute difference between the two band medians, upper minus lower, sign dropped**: 0.39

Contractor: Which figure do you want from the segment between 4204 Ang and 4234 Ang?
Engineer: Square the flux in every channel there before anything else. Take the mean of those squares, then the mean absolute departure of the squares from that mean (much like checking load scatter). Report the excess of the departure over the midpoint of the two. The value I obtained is -15.2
